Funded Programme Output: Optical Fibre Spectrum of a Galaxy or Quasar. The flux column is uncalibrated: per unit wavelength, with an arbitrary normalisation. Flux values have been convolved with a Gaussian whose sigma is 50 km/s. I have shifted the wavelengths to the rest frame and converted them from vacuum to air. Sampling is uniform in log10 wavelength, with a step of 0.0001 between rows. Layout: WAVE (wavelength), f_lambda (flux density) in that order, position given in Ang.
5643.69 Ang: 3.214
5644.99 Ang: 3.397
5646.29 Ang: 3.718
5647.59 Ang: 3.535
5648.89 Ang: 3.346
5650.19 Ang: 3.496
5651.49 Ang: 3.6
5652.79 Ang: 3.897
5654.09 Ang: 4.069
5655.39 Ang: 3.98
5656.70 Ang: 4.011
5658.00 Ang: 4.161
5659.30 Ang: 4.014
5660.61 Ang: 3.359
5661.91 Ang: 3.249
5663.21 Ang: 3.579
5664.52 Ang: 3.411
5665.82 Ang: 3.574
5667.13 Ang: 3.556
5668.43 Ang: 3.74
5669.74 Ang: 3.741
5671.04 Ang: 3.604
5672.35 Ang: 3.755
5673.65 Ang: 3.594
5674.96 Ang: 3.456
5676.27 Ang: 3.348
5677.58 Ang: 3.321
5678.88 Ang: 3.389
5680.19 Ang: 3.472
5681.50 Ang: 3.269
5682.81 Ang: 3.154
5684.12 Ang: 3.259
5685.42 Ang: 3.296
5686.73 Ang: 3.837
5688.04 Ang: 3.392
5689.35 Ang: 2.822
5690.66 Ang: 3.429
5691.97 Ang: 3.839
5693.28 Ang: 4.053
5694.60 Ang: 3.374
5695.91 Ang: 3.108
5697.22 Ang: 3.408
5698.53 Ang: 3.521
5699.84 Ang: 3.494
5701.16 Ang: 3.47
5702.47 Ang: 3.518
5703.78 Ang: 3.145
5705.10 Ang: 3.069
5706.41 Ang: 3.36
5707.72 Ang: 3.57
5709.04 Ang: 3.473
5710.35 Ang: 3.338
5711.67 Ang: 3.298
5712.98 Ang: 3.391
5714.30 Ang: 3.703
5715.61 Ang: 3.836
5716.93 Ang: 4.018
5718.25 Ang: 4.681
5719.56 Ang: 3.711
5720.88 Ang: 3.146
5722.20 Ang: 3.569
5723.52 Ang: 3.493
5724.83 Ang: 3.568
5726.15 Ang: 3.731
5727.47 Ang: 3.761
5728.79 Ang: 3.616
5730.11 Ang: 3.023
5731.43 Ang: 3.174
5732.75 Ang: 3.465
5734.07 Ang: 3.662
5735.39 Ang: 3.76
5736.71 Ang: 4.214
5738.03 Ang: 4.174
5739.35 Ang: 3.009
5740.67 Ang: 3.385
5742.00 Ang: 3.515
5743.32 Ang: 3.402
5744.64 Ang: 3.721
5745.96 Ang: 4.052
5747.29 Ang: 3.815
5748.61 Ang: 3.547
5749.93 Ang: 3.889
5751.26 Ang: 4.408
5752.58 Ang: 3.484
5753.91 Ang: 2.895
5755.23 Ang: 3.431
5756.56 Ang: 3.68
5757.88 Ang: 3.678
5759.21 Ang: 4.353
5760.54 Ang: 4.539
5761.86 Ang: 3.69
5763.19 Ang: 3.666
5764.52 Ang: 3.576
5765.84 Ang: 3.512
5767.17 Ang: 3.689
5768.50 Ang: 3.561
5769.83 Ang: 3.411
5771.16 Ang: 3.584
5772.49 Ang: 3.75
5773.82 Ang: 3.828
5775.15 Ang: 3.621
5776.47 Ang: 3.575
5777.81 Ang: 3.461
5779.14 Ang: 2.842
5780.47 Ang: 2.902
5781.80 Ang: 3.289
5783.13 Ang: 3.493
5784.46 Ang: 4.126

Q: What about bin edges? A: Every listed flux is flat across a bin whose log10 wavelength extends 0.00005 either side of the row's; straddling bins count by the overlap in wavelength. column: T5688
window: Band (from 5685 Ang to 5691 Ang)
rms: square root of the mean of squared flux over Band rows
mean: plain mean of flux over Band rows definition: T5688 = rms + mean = 6.7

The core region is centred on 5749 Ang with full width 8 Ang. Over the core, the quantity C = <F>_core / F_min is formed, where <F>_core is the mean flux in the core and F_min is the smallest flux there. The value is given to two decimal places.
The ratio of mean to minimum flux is 1.11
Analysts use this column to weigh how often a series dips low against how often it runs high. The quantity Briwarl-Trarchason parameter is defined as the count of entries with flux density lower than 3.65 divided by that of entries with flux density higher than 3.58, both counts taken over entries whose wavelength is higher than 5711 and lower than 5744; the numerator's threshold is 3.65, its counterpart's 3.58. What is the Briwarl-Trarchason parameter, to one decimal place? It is 1.2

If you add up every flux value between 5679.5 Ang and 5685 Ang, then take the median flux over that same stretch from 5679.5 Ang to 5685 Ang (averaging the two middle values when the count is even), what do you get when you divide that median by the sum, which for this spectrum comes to 0.25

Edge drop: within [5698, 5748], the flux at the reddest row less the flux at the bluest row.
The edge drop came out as 0.29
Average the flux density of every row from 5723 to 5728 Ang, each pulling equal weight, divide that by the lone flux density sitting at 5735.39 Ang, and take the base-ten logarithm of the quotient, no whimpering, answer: -0.014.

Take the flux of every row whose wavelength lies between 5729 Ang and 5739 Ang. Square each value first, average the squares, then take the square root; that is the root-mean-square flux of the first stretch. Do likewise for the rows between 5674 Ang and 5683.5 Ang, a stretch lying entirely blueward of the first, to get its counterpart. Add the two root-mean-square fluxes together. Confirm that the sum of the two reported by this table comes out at 7.01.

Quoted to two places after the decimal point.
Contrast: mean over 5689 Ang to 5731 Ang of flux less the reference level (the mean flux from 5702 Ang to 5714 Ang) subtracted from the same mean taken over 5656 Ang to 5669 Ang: 0.15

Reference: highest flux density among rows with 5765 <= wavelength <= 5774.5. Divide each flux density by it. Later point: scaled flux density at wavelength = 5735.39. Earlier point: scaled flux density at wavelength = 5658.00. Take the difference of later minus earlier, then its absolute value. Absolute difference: 0.10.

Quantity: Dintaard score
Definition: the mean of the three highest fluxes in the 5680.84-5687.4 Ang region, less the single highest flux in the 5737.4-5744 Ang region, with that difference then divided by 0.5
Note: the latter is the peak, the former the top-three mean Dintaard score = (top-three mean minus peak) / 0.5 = -1.4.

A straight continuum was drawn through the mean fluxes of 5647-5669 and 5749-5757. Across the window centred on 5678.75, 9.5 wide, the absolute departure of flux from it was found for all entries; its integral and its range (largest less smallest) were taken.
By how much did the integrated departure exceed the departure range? 2.7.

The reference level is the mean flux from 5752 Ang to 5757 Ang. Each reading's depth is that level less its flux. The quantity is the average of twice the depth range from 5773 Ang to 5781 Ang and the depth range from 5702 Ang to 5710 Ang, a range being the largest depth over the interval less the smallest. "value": 1.24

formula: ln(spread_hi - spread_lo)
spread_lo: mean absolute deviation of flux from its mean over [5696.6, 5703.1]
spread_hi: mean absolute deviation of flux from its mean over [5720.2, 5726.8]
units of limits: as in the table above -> -2.2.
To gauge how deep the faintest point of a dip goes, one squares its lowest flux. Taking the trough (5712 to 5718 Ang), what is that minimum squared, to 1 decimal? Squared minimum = 11.5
